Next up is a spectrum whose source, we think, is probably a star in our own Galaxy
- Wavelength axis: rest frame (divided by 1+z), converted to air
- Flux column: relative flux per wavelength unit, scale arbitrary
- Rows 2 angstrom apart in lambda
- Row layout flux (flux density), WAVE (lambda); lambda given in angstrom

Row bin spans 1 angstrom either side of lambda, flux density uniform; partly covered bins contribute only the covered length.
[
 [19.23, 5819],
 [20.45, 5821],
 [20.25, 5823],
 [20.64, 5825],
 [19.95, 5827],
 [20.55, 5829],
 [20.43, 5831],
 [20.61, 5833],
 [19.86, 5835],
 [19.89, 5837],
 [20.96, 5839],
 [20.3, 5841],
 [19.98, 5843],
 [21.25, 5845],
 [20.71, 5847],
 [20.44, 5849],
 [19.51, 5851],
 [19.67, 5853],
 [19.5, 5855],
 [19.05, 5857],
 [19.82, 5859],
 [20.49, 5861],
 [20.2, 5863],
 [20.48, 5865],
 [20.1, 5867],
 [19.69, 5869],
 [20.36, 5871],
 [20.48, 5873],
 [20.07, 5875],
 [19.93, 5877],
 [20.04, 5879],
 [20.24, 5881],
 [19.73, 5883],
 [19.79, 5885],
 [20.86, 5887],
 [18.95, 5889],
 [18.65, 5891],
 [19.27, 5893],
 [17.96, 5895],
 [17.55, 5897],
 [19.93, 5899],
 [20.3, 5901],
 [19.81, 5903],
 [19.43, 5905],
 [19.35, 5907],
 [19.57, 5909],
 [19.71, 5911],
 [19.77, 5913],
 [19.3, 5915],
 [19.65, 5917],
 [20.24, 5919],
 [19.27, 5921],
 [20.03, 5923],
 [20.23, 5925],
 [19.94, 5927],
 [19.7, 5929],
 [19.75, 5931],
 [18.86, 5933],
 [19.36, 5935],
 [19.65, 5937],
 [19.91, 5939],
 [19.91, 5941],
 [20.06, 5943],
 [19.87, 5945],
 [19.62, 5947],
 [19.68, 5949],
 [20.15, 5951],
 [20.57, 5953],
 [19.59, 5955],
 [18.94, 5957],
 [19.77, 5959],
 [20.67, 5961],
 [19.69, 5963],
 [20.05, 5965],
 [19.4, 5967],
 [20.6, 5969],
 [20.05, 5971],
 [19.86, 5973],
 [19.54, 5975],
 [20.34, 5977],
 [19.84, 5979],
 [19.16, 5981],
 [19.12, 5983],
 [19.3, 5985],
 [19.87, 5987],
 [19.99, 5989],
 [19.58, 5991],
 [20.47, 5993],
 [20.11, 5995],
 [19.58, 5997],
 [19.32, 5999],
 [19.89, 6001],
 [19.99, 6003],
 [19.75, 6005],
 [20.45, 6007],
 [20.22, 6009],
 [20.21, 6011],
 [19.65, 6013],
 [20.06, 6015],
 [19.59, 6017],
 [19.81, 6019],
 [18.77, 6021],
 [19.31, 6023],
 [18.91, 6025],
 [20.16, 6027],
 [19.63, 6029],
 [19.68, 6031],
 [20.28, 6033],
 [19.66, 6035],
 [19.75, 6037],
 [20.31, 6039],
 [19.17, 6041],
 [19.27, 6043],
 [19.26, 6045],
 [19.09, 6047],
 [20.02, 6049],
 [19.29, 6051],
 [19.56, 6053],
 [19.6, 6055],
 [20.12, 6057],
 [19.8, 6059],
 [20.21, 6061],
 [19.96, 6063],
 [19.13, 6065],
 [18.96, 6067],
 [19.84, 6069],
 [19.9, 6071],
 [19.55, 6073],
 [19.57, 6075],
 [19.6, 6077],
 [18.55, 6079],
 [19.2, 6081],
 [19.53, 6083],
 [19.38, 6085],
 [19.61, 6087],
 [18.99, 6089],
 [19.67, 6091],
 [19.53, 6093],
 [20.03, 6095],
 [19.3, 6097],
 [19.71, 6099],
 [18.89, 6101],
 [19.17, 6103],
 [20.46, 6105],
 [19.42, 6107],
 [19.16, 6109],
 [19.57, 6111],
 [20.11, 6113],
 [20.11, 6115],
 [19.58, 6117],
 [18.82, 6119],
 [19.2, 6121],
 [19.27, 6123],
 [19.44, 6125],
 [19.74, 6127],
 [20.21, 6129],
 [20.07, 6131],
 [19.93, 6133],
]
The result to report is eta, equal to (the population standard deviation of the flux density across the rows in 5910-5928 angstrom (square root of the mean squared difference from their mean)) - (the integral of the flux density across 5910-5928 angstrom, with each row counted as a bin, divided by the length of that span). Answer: -19.5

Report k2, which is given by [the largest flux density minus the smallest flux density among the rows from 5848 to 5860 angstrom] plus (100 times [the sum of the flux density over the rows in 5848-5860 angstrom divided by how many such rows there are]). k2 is 1968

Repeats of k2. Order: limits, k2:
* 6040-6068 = 1954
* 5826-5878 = 2019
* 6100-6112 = 1946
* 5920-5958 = 1976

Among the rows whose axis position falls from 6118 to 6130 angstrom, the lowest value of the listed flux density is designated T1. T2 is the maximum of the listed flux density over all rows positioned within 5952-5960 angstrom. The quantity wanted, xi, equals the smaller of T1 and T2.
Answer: 18.8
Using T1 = 18.82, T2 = 20.57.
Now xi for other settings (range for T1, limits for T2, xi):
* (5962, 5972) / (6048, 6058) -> 19.4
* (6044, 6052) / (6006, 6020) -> 19.1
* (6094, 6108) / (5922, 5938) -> 18.9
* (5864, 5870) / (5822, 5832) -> 19.7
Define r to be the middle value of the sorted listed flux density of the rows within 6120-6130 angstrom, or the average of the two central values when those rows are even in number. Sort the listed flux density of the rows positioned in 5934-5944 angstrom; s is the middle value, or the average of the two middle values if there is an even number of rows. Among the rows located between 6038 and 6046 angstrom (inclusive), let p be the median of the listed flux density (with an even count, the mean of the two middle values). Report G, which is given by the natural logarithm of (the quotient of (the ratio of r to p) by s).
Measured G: -2.98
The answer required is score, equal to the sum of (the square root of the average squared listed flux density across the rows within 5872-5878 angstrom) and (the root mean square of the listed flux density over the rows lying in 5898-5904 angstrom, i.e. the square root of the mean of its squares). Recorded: 40.18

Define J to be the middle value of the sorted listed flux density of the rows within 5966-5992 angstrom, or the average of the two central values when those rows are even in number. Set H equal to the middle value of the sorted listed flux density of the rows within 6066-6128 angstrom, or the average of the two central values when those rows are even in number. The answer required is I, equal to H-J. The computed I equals -0.31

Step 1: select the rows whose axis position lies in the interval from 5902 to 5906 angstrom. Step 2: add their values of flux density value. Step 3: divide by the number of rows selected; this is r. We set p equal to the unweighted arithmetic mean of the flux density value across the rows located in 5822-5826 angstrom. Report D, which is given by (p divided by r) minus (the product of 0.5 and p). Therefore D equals -9.18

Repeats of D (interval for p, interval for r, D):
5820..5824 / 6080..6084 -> -9.12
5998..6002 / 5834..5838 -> -8.82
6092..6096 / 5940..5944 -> -8.90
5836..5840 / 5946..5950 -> -9.17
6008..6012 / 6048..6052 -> -9.08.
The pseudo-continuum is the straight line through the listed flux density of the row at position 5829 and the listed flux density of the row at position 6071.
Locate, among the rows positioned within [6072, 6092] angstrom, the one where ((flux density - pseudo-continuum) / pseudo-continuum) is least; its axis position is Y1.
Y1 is 6079 angstrom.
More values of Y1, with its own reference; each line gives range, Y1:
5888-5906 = 5897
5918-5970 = 5933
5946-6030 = 6021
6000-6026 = 6021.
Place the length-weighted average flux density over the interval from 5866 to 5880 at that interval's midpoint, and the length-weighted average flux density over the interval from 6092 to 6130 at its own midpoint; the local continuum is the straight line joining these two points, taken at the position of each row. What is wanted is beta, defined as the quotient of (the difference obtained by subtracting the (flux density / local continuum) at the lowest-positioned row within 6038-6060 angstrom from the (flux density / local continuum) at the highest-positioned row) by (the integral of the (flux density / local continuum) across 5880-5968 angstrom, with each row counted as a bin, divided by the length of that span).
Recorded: -0.02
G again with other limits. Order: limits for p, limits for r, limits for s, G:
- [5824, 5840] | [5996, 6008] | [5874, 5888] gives -3.03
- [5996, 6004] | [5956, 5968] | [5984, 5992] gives -2.98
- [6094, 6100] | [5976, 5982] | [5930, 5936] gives -2.96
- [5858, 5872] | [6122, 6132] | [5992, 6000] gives -3.01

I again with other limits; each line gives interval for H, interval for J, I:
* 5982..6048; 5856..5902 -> -0.25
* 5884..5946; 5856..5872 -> -0.44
